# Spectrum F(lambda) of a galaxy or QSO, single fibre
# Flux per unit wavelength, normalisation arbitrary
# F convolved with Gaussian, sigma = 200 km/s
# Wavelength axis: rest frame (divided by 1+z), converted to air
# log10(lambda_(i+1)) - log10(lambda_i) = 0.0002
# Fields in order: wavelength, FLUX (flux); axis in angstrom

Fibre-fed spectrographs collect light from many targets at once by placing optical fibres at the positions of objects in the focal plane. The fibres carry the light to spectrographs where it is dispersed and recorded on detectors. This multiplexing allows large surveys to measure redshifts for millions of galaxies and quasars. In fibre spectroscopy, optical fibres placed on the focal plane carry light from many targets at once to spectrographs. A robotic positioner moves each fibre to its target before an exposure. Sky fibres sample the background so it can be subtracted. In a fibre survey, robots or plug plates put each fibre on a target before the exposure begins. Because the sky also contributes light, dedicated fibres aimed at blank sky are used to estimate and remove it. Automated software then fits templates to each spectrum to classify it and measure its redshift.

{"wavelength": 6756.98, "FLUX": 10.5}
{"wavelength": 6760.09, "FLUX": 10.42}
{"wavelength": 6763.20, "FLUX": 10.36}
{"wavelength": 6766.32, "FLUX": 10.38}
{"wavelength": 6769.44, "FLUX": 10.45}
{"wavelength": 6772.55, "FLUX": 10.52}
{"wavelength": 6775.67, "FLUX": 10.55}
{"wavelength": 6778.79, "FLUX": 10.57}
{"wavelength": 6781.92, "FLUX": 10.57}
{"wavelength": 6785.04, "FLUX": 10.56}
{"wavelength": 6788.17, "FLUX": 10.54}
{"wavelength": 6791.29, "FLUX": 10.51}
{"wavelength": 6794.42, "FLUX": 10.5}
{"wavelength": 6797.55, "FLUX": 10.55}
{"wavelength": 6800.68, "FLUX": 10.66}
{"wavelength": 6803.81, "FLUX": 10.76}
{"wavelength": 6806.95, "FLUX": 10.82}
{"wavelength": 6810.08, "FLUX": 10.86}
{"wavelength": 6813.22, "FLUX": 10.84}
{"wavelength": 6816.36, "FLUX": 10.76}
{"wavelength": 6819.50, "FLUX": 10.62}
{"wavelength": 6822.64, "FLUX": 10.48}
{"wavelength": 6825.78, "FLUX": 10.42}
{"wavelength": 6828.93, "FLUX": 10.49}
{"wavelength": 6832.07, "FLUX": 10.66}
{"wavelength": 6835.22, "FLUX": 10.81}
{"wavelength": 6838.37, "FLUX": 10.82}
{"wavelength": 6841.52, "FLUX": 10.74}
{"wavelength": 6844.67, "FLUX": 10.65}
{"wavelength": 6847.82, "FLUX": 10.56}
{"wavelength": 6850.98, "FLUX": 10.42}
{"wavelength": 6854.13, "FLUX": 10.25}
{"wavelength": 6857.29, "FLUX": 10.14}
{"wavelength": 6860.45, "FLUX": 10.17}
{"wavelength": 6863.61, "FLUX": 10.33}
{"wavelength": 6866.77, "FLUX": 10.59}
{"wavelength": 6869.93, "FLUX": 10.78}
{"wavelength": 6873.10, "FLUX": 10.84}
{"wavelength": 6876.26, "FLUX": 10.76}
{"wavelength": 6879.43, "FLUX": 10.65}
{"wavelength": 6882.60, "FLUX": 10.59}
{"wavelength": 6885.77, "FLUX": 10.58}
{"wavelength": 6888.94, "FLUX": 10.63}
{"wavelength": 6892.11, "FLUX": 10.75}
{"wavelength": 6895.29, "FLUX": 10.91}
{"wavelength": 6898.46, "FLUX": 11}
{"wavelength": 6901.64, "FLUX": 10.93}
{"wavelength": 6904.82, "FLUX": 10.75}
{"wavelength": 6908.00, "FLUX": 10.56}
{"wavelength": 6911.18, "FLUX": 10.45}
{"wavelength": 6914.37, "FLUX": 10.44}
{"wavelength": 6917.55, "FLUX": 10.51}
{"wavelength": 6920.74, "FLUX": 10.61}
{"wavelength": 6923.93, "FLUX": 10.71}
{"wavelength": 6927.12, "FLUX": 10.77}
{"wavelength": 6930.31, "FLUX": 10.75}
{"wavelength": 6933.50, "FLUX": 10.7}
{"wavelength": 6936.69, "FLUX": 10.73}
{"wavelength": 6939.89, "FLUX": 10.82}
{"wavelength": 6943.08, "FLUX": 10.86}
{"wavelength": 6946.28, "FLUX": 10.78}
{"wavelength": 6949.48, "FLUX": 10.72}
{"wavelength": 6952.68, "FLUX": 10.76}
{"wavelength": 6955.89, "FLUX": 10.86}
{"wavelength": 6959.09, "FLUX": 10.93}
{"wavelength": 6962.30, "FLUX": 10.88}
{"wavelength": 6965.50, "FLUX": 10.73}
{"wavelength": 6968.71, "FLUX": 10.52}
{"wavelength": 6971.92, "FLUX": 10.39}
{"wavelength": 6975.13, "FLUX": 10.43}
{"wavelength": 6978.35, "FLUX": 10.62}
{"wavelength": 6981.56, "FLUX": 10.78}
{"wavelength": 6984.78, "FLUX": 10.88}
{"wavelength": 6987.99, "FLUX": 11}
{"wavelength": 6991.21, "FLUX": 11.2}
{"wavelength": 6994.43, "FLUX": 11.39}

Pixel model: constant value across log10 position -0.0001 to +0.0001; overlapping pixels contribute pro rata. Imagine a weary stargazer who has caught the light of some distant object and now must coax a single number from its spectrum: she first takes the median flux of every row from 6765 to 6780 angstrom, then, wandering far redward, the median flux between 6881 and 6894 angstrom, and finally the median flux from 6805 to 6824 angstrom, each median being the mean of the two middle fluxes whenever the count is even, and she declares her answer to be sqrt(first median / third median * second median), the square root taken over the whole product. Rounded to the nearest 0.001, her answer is 3.216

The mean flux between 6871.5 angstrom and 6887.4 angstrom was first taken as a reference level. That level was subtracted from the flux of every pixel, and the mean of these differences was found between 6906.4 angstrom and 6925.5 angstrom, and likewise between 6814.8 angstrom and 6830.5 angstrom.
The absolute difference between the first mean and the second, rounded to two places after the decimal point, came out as 0.01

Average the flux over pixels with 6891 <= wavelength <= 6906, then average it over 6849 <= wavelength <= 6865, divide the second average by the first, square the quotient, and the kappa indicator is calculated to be 0.89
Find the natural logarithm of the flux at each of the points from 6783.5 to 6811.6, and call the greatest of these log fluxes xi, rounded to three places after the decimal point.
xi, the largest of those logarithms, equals 2.385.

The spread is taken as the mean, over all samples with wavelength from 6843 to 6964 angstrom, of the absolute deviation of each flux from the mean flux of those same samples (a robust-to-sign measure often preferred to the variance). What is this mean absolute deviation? 0.16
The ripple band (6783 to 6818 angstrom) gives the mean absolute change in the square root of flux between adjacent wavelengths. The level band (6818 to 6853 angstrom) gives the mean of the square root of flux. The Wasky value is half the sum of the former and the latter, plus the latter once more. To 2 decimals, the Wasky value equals 4.89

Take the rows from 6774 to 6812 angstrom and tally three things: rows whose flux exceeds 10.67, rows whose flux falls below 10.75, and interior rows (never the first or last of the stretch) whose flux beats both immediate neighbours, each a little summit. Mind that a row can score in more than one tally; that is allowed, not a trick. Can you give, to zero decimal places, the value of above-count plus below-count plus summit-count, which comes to 12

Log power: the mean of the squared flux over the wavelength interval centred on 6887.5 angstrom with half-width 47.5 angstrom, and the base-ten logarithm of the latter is 2.05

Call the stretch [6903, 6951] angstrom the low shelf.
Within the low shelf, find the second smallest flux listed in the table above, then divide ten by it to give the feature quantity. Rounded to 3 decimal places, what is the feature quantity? 0.957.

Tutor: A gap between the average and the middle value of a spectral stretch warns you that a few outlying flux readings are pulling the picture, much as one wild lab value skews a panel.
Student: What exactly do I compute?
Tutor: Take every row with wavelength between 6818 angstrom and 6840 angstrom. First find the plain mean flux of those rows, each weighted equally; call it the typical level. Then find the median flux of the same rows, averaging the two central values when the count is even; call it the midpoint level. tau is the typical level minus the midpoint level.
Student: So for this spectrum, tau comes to -0.006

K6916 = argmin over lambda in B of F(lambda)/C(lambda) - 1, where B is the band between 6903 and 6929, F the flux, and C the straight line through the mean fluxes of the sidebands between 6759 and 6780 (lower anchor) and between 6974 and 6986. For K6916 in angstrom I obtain 6914.37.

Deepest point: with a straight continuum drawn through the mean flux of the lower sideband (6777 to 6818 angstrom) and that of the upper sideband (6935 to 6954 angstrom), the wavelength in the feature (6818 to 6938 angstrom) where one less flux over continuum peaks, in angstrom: 6857.29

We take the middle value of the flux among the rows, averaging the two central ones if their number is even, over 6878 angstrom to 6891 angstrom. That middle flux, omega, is 10.61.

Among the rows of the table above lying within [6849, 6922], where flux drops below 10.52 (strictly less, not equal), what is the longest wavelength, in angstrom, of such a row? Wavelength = 6917.55 angstrom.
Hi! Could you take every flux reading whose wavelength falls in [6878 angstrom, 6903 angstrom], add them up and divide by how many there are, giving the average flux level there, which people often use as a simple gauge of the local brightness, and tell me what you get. 10.8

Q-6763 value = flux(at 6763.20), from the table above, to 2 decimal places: 10.36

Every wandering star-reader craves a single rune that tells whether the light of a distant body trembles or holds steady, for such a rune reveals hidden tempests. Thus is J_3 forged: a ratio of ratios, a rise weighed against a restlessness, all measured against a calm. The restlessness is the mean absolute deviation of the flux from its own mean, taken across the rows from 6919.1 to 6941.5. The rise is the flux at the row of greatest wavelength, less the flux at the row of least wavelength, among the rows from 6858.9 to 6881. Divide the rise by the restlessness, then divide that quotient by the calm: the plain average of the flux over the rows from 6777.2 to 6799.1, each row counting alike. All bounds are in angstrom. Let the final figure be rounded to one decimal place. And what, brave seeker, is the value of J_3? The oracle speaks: 1.0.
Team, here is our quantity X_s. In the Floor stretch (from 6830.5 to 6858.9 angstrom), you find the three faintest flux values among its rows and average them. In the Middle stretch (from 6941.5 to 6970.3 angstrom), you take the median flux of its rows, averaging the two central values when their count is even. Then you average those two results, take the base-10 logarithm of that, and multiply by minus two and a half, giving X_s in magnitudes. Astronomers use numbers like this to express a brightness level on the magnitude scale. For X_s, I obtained -2.56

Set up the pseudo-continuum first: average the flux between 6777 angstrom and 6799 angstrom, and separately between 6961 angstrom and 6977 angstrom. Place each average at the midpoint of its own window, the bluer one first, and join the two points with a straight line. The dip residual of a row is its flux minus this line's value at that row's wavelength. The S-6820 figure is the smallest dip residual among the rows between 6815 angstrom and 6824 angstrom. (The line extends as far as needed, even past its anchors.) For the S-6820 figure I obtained -0.07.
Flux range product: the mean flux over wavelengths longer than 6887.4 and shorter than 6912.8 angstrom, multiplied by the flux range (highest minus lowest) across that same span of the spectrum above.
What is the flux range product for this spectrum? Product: 5.9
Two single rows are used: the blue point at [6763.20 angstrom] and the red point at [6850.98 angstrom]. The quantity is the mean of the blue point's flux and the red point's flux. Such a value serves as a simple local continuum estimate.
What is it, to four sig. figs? 10.39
